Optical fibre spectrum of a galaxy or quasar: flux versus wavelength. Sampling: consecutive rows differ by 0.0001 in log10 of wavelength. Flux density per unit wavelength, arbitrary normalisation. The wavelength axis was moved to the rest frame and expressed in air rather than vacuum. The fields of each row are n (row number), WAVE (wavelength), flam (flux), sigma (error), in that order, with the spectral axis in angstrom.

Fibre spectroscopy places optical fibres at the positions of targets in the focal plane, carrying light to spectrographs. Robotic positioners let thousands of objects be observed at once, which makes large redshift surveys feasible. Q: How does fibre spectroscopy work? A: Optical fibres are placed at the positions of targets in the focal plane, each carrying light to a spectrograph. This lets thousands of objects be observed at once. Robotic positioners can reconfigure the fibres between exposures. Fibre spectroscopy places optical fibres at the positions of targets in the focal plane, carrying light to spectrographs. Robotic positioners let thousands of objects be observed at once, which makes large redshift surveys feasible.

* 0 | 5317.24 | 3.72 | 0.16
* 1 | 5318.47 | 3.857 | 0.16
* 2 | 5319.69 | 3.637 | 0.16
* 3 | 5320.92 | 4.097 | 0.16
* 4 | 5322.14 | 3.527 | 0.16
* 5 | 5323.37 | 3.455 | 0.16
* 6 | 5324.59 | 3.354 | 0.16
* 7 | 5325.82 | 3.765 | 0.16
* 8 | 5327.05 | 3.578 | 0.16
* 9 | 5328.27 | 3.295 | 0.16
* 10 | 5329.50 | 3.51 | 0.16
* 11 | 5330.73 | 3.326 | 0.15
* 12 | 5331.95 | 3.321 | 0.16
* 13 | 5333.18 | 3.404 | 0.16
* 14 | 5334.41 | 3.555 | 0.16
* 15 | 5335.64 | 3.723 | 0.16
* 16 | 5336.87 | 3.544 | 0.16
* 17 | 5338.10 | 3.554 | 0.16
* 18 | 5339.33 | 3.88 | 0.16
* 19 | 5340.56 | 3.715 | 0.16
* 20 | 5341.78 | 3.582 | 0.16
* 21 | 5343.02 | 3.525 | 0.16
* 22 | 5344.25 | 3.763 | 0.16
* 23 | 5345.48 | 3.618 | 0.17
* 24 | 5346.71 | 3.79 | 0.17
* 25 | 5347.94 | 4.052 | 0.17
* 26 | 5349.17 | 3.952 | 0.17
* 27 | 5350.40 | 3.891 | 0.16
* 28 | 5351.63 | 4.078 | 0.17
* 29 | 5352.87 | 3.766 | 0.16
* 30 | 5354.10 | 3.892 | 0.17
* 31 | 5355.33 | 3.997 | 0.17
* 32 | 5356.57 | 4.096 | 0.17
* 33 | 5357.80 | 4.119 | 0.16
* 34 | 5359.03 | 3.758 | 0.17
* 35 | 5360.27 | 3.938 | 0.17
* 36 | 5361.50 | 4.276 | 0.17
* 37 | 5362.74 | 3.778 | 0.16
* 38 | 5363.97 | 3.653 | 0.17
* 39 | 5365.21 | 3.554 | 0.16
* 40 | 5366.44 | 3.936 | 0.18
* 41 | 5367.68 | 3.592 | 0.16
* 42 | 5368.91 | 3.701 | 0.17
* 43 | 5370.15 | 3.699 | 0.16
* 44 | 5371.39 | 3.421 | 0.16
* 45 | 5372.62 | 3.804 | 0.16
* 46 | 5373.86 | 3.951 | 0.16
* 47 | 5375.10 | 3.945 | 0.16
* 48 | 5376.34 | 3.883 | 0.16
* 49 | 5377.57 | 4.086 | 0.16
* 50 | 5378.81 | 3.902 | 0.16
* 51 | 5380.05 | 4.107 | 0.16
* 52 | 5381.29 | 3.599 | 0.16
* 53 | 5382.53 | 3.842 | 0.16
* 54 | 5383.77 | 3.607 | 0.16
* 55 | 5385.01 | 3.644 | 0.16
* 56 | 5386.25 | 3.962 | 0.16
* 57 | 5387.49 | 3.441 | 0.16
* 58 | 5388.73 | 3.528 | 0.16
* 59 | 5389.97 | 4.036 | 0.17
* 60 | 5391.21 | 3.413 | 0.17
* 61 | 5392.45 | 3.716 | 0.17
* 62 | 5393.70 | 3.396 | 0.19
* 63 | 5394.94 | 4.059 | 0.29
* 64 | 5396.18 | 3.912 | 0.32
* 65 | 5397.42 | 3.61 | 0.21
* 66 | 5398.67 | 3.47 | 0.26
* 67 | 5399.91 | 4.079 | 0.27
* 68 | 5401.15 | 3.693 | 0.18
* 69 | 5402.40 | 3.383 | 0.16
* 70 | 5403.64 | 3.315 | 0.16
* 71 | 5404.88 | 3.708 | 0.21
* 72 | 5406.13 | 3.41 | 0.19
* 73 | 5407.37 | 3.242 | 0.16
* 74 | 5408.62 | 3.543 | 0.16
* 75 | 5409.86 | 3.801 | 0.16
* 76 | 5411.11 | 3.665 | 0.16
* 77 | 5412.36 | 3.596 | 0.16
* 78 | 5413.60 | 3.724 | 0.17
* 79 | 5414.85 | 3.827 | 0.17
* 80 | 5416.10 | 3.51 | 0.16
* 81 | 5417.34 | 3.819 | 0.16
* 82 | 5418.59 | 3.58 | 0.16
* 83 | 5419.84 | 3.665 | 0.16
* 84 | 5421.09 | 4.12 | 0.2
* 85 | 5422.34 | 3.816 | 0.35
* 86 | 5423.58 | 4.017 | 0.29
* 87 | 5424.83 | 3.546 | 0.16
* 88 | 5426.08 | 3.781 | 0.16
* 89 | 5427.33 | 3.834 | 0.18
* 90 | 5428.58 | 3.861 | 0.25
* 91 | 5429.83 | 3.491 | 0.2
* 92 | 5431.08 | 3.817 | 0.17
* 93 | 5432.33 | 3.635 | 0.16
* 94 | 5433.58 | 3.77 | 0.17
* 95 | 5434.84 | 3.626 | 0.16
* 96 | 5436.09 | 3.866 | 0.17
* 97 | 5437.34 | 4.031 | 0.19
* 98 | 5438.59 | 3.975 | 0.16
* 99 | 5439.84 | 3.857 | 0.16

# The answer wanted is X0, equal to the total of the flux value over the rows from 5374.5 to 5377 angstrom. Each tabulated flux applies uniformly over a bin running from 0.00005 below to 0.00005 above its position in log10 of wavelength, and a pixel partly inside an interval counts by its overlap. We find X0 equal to 7.8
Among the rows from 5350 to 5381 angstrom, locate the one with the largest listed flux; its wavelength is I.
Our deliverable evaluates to 5361.50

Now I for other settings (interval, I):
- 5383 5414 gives 5399.91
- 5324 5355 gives 5351.63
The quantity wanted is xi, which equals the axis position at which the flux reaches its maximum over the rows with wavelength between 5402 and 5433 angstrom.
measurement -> 5421.09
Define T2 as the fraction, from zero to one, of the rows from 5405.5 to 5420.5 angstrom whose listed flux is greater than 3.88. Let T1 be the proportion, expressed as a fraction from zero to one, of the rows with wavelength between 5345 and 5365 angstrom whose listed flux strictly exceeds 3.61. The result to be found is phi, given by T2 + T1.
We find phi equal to 1.00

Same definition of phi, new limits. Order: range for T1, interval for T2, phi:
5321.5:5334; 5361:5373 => 0.30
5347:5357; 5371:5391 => 1.50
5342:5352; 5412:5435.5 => 0.98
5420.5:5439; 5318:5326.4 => 1.01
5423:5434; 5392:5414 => 0.94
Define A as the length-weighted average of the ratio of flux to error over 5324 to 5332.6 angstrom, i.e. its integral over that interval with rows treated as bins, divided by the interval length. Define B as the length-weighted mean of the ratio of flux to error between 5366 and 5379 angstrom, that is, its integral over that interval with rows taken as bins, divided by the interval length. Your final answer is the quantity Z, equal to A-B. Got -2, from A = 21.8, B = 23.4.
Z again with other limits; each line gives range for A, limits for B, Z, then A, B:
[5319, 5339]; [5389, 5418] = 2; 22.2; 19.8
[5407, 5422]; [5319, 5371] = -1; 22.1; 22.8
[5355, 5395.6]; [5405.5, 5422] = 1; 22.8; 21.8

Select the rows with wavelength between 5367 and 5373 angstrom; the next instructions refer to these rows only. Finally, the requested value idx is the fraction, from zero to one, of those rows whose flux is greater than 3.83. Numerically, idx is 0.0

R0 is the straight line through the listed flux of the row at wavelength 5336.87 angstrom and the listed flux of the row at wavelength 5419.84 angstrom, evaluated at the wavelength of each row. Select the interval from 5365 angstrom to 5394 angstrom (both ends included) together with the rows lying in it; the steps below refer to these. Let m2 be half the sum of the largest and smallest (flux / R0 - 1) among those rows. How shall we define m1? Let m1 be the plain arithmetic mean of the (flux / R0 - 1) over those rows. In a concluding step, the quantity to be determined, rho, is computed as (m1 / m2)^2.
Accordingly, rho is 1.0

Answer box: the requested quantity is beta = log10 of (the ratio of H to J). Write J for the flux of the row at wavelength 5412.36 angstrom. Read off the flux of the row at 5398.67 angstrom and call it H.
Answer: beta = -0.02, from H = 3.47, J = 3.596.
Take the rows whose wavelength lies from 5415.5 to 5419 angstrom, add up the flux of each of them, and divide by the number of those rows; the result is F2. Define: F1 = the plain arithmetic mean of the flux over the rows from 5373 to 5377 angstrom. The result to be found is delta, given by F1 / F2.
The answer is 1.08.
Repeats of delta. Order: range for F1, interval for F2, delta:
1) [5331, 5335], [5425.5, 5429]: 0.90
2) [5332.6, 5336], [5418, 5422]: 0.94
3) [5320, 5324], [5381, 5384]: 1.00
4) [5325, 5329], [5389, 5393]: 0.95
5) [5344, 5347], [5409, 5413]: 1.01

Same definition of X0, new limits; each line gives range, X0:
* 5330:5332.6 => 6.6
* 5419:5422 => 7.8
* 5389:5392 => 7.4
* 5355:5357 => 8.1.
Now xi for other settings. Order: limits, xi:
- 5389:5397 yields 5394.94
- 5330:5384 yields 5361.50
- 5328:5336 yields 5335.64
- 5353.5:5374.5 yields 5361.50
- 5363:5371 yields 5366.44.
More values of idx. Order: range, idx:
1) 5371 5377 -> 0.6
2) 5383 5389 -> 0.2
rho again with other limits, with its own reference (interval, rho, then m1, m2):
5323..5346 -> 0.0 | 0.00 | 0.013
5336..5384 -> 0.8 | 0.07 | 0.073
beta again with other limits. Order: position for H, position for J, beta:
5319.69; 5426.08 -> -0.02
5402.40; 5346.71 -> -0.05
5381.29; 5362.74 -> -0.02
